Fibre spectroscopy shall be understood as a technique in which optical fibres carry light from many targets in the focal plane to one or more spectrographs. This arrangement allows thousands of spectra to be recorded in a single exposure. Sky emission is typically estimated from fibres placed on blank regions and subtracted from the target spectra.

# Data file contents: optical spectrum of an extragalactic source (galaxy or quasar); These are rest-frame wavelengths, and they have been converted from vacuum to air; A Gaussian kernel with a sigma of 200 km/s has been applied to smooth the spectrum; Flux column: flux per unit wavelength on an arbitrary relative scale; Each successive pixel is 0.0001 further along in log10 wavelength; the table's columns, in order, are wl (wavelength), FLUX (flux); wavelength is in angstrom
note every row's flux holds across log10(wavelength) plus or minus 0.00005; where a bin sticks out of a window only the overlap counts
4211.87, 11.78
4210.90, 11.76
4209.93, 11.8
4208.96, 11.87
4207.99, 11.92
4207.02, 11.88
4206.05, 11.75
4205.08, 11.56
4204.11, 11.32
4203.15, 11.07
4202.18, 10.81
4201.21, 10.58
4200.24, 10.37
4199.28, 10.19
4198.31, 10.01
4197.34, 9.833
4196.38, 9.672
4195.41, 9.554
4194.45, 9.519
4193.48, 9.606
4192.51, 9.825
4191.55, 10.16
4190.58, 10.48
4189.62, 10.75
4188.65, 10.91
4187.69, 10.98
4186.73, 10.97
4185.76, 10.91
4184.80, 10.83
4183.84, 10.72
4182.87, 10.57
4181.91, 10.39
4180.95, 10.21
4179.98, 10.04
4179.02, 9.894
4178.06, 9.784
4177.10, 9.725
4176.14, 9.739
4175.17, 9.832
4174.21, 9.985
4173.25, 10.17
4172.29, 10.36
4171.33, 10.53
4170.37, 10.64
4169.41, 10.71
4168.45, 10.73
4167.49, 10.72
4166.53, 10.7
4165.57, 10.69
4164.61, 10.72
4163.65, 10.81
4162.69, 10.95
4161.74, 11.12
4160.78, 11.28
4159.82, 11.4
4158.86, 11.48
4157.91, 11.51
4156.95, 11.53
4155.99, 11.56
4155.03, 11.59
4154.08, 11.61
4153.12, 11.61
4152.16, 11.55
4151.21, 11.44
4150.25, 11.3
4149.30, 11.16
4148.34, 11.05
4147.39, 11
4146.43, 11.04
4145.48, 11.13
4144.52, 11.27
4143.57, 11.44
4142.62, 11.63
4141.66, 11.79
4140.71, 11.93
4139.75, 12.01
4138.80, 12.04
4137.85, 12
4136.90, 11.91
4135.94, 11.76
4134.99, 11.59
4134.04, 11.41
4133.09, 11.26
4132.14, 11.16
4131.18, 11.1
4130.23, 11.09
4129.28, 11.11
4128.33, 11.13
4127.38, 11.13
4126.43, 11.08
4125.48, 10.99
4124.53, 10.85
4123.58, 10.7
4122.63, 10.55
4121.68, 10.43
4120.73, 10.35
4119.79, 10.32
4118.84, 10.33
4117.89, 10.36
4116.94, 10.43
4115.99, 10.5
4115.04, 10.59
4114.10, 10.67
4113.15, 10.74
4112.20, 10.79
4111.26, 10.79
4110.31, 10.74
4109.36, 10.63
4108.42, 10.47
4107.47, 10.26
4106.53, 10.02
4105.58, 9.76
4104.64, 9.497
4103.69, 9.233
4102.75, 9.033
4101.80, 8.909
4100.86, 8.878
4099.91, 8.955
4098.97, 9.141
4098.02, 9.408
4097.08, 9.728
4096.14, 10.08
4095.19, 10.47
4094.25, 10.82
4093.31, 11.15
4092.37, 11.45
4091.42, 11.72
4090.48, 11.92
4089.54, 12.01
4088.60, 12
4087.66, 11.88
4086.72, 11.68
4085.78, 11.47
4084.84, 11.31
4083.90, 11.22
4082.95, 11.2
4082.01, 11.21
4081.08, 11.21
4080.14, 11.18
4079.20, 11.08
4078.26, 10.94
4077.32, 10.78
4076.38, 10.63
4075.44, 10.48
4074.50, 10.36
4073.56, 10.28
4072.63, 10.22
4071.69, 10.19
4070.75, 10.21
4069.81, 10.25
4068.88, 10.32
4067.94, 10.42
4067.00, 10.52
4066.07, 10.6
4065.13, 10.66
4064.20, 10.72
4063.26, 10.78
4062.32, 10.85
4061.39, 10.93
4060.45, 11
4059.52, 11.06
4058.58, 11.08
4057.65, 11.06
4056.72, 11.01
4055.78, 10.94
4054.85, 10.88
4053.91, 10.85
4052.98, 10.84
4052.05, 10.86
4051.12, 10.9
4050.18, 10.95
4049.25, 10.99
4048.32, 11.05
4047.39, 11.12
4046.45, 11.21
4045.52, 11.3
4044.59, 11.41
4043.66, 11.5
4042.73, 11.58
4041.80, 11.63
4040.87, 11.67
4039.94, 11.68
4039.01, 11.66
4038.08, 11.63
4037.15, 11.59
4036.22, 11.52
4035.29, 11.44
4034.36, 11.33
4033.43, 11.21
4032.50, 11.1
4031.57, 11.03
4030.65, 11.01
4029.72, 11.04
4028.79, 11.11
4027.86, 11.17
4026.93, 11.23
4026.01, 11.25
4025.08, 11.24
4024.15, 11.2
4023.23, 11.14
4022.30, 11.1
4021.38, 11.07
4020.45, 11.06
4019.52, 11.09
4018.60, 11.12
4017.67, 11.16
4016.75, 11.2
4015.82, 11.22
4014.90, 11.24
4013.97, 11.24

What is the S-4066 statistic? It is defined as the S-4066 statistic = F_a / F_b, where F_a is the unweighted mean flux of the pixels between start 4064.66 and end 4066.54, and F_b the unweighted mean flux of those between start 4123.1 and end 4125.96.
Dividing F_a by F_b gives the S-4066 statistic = 0.98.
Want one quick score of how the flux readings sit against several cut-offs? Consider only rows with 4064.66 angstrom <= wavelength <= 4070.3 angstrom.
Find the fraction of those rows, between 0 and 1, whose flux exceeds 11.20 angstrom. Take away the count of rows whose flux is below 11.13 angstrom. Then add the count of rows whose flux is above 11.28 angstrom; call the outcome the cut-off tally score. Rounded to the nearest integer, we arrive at -6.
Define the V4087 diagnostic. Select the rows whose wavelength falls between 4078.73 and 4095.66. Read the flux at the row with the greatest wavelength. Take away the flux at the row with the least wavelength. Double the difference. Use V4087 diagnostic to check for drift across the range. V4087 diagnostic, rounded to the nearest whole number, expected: -1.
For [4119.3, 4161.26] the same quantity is 2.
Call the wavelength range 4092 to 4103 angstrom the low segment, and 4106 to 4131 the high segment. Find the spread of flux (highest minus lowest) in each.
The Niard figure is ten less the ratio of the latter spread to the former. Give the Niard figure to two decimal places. 9.57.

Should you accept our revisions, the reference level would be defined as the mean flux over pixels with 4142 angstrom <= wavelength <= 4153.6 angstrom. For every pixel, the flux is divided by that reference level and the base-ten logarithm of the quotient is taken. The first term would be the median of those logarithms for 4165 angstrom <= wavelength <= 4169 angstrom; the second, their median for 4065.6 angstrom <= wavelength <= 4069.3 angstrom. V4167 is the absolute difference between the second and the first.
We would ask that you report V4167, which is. 0.010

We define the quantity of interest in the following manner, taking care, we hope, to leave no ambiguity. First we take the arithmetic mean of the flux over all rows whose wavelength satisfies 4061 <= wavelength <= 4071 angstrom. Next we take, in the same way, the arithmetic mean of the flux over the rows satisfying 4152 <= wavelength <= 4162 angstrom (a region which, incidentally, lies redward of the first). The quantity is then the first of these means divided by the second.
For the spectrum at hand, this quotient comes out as 0.92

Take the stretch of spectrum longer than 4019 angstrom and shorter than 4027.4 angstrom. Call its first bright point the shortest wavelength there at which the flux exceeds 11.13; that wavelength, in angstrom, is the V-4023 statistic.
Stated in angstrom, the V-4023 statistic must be 4023.23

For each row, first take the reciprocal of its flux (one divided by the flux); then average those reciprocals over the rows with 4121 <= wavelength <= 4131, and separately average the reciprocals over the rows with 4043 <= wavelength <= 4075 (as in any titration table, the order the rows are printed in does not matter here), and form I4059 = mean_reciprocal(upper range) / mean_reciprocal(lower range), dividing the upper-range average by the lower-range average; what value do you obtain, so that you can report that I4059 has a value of 0.99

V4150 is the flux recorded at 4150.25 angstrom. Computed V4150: 11.3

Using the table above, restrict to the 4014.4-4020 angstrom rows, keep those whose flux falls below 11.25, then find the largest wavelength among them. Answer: 4019.52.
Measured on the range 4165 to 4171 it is 4170.37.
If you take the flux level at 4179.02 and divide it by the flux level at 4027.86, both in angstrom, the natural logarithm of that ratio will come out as -0.12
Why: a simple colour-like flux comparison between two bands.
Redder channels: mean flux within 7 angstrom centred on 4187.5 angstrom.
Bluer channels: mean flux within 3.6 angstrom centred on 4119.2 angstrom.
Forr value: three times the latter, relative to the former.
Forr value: 2.86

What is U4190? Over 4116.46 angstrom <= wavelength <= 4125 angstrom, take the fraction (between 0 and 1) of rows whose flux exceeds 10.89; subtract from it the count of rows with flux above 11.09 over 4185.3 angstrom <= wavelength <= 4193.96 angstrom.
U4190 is 0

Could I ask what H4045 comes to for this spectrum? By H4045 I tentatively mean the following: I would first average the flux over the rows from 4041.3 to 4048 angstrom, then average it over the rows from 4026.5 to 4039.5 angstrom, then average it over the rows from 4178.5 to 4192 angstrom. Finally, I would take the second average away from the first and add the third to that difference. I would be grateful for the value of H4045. 10.7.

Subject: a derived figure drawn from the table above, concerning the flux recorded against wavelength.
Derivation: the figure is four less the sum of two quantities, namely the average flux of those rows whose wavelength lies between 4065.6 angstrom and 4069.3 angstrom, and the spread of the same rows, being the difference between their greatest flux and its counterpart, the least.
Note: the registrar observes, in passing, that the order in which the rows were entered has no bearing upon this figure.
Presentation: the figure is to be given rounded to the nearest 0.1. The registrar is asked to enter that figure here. -6.7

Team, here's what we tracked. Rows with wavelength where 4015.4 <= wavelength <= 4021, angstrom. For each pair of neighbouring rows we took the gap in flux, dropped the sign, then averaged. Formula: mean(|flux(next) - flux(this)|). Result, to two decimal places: 0.03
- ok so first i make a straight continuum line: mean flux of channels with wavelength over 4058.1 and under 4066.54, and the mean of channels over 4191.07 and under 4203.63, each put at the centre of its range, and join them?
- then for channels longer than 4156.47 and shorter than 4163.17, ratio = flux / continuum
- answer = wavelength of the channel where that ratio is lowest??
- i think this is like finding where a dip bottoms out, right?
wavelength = 4162.69 angstrom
